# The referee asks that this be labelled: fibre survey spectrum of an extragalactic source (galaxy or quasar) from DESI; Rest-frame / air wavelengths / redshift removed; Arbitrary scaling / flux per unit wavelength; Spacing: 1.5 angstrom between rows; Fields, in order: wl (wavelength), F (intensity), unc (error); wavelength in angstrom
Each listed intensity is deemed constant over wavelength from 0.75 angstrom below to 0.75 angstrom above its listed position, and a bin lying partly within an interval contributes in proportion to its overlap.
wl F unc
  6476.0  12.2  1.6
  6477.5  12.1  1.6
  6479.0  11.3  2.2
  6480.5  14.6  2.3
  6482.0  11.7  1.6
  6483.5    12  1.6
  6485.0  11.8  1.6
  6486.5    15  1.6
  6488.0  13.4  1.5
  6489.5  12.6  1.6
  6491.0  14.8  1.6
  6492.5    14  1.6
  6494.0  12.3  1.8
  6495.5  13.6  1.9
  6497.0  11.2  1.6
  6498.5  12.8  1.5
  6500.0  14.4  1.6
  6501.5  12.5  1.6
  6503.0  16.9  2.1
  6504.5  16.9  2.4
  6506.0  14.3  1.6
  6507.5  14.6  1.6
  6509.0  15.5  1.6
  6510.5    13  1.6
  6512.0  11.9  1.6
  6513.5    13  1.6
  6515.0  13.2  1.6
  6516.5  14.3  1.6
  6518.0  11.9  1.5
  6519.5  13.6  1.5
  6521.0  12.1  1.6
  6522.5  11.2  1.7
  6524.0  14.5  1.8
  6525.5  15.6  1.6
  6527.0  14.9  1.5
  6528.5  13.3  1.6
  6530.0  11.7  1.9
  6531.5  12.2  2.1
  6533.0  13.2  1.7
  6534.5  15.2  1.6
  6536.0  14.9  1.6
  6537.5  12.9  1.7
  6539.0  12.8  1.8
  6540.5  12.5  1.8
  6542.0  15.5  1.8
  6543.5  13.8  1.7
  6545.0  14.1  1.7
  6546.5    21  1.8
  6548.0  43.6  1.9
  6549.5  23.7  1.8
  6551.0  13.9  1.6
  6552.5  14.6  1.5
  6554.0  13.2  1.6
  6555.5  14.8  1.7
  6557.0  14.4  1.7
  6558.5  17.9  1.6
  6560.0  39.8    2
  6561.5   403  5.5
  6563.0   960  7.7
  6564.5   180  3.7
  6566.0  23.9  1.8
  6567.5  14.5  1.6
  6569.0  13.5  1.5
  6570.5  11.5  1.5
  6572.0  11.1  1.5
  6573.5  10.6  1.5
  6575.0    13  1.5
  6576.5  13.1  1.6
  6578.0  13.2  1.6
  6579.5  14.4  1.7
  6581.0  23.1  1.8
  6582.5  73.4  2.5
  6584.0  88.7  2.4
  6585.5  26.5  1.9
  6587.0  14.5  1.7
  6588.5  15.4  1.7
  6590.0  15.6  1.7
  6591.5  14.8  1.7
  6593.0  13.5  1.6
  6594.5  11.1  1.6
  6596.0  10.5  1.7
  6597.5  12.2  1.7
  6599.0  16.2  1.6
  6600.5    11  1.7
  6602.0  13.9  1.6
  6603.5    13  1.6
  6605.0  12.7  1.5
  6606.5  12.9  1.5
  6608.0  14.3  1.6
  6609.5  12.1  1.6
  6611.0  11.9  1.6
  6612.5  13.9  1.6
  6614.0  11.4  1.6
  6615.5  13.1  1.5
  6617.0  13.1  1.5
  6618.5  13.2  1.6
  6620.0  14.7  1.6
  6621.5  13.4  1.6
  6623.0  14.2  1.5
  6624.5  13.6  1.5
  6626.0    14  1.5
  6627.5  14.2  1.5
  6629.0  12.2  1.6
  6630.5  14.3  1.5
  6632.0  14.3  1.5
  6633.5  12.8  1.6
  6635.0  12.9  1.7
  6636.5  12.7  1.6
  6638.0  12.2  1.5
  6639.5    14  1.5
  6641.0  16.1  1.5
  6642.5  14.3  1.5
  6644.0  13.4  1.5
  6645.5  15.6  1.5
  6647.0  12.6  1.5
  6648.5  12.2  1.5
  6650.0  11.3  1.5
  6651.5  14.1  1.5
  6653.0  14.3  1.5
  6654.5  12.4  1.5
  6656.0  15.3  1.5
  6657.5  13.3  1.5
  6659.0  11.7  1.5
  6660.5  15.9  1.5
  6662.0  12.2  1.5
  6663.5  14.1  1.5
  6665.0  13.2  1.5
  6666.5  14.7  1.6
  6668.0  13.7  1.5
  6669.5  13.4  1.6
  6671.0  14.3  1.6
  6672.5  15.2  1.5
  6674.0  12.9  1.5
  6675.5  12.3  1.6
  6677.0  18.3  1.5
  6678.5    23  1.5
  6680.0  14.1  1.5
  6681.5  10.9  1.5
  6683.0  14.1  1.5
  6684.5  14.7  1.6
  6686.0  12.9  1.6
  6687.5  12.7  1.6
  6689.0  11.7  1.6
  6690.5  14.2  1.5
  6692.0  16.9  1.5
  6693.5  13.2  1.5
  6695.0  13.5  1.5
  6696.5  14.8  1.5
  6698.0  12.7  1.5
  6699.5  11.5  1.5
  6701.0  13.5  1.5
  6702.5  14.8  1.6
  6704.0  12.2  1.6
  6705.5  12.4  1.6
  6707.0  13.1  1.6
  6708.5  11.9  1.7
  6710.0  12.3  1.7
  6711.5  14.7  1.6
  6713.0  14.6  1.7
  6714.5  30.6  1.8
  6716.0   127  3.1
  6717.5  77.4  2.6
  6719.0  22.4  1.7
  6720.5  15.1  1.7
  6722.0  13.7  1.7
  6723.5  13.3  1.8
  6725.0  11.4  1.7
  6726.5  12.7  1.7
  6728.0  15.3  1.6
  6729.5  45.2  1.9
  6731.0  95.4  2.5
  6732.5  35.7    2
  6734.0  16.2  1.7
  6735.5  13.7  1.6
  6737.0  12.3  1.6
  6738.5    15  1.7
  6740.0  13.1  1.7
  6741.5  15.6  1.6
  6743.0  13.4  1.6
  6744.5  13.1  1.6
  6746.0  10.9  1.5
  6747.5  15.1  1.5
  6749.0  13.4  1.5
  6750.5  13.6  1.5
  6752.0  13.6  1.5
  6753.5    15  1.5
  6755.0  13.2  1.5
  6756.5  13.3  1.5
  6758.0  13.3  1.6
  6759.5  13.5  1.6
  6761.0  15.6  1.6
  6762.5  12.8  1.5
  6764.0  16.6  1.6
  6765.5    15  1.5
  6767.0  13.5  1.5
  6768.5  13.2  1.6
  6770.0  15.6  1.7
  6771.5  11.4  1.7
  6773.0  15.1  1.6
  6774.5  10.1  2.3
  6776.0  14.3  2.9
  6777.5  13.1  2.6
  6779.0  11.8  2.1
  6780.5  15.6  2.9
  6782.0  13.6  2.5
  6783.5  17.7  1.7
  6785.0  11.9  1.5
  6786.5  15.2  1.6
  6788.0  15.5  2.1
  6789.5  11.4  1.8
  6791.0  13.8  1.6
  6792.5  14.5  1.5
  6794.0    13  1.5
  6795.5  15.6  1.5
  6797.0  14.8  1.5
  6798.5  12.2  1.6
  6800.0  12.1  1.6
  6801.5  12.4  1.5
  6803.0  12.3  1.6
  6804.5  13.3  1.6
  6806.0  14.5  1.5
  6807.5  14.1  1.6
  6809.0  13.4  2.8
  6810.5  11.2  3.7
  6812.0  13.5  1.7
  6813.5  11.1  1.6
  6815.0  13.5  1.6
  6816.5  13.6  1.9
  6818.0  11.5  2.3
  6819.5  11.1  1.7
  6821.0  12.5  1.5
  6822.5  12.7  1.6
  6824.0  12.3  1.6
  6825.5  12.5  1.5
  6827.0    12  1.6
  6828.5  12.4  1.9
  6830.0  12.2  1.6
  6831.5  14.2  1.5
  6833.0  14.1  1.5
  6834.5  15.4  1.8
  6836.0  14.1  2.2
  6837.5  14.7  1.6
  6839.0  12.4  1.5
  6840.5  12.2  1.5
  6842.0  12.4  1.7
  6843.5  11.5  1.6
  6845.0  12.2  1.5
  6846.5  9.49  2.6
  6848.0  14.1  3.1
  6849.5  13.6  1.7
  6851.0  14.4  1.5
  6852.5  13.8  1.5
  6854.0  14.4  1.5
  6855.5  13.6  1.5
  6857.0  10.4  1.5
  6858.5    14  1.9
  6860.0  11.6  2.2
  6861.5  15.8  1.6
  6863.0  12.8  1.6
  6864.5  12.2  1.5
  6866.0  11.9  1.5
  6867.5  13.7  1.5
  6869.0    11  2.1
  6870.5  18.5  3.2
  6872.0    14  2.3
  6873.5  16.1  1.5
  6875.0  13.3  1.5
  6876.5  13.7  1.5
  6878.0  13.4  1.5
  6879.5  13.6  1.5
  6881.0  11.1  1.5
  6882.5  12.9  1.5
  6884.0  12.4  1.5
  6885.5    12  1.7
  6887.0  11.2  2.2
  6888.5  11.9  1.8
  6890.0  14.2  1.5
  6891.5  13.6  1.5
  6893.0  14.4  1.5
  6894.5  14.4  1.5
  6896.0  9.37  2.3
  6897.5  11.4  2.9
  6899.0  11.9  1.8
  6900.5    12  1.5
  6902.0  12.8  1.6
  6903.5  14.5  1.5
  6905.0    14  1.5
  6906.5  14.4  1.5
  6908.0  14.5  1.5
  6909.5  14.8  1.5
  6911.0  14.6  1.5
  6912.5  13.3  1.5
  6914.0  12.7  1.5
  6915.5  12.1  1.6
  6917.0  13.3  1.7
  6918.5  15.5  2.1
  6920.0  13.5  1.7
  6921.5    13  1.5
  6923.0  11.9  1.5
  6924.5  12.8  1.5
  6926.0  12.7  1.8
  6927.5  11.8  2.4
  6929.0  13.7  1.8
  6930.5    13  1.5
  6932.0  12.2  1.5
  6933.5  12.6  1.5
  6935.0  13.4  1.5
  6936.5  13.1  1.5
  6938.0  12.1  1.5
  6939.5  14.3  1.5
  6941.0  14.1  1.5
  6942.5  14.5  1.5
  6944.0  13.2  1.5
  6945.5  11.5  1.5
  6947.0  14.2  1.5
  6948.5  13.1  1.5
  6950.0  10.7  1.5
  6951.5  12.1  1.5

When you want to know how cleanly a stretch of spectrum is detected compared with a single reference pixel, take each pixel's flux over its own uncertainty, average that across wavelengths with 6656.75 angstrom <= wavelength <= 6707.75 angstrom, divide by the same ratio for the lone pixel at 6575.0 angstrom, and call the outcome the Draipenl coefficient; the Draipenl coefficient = 1.05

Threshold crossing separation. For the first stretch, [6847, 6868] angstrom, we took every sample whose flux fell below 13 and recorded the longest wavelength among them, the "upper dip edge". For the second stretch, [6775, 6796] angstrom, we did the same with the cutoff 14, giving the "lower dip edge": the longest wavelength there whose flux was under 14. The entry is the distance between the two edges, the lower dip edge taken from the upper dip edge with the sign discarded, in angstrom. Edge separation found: 72.0 angstrom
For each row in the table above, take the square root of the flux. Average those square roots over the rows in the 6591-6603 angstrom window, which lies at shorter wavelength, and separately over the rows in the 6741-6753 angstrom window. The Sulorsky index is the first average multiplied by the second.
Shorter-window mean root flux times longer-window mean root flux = 13.2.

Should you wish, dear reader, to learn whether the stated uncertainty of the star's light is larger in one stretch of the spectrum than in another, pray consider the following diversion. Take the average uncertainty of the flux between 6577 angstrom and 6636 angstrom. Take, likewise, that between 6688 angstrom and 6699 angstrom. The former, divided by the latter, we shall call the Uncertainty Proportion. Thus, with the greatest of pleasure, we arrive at 1.09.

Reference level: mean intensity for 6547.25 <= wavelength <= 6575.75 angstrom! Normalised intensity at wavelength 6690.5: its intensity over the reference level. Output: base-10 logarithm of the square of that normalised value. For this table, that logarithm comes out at -1.67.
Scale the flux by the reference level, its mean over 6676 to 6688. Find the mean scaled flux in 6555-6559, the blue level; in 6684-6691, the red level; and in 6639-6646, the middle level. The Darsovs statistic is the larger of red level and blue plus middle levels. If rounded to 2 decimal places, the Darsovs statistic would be 2.01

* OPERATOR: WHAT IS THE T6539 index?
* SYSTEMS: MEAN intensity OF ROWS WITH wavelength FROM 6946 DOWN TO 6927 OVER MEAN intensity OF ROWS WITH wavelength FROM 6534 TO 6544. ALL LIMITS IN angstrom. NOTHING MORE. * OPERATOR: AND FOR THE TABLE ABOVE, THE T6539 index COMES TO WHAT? 0.94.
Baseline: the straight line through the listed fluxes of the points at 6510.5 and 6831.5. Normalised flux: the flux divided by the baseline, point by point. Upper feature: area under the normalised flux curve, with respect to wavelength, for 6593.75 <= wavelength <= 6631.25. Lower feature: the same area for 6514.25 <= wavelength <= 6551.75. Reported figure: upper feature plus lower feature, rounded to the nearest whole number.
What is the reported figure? 81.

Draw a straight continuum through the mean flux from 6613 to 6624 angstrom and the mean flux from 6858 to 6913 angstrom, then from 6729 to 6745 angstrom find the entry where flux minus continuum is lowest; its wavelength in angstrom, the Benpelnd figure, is 6737.0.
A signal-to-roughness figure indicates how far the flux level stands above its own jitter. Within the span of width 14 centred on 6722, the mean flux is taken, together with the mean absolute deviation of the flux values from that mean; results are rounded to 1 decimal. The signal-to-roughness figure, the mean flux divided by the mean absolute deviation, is 1.1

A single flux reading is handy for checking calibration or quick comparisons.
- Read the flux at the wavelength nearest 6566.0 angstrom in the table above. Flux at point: 23.9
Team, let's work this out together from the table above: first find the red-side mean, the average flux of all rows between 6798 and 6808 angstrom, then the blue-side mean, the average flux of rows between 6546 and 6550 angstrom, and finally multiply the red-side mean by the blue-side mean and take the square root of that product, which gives 20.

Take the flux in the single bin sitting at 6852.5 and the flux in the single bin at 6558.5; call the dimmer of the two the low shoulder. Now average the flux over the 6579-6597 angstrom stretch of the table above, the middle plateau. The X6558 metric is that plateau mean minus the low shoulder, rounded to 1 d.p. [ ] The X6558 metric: 13.0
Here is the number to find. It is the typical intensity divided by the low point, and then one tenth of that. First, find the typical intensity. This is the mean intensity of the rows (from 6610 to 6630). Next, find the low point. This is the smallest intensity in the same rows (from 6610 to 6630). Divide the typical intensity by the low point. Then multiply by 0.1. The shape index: 0.117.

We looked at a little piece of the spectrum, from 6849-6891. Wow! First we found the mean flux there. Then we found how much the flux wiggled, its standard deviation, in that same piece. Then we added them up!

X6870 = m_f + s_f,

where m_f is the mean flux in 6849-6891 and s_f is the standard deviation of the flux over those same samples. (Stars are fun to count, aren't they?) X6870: 15.0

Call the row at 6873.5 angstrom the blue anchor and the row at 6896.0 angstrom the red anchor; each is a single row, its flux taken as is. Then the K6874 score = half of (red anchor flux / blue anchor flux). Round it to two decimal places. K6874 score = 0.29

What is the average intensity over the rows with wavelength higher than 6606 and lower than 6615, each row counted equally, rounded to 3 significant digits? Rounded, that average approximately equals 12.8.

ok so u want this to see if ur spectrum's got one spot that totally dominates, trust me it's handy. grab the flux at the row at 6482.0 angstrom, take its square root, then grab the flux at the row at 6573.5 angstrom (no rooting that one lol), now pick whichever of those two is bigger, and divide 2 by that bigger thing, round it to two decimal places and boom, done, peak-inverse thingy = 0.19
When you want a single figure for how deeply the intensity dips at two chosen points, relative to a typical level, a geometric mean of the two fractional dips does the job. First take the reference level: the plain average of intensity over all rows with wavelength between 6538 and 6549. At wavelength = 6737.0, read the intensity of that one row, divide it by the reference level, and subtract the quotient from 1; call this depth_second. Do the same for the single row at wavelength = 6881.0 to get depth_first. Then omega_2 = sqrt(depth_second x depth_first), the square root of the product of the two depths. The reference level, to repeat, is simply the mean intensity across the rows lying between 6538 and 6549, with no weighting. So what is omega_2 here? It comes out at 0.38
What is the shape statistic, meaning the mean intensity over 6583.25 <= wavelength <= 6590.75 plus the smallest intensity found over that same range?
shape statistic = 46.6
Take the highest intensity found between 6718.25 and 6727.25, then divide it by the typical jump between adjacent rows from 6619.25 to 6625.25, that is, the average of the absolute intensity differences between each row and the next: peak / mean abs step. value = 25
